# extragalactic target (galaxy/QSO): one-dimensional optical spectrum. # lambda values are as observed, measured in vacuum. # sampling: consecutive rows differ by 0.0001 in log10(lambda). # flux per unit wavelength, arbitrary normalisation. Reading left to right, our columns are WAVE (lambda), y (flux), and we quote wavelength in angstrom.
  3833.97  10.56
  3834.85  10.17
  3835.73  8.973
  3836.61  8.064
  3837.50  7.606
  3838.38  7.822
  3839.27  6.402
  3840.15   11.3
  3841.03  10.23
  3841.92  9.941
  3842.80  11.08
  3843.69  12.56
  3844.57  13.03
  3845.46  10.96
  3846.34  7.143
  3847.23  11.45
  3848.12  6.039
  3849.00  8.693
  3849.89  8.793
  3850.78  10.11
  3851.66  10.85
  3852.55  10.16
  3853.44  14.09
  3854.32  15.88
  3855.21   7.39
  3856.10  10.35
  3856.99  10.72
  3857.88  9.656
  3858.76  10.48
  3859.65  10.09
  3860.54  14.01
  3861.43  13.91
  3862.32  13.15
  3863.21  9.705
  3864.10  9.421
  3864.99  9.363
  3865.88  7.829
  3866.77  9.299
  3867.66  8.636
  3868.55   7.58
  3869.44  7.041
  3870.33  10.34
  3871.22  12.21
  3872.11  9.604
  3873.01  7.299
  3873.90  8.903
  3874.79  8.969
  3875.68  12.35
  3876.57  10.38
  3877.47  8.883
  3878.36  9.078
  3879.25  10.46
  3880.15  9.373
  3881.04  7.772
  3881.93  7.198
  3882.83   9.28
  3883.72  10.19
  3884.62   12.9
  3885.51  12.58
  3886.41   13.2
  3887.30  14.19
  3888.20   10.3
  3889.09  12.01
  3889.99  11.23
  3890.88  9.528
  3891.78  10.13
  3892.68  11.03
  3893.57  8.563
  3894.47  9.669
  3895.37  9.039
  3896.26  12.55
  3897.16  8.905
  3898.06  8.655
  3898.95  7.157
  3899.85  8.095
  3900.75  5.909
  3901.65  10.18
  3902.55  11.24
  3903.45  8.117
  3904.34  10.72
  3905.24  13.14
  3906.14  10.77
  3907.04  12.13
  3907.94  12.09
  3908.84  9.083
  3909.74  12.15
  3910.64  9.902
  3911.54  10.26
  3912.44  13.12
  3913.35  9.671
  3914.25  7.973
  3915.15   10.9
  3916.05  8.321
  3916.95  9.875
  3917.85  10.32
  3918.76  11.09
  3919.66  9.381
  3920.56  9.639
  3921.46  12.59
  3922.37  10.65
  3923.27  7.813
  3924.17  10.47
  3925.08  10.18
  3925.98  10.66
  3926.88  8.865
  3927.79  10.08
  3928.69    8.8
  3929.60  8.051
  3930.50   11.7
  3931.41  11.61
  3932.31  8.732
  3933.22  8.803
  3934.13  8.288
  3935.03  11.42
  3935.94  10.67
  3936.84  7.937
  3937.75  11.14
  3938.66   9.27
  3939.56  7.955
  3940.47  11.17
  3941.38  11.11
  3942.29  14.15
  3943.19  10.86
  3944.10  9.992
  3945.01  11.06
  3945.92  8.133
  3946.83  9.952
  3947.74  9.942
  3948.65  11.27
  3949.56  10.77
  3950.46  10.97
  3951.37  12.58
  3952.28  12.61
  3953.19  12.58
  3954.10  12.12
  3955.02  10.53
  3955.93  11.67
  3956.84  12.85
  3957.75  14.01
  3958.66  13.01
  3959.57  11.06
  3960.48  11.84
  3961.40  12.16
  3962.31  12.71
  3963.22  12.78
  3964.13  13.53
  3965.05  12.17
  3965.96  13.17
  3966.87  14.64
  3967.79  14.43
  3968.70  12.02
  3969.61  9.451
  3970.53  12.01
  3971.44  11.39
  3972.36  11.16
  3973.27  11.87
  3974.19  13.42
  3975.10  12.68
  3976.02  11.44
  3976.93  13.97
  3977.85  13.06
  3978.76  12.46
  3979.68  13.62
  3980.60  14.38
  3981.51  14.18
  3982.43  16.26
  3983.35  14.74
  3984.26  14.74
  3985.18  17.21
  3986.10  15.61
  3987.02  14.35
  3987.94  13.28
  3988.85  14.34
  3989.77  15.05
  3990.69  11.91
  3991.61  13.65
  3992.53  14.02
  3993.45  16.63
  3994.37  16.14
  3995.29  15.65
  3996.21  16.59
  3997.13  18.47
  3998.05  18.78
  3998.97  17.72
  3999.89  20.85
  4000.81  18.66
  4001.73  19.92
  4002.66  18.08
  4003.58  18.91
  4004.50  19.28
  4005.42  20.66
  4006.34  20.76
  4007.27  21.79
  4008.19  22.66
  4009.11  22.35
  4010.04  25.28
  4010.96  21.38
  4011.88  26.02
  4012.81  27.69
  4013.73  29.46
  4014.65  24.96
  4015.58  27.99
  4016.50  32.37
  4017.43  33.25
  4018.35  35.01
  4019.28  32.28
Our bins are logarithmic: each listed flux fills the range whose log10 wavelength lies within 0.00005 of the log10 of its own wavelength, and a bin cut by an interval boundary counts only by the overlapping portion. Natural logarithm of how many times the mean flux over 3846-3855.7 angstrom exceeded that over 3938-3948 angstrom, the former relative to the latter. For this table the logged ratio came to -0.03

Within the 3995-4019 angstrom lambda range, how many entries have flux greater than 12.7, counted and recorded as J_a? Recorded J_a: 26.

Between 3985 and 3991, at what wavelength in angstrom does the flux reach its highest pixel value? 3985.18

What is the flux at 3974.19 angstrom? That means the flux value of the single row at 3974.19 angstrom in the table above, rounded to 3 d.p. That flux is 13.420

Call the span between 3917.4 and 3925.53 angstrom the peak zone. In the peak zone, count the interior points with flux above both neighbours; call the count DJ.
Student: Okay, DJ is 3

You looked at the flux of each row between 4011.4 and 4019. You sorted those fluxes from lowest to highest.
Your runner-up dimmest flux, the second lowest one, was 26.02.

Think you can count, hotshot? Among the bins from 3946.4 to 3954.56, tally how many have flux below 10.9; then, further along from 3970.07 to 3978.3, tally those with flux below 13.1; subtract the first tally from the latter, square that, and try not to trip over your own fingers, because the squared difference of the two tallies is 16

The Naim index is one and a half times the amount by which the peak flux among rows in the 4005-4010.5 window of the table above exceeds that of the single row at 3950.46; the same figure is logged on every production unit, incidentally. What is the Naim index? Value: 21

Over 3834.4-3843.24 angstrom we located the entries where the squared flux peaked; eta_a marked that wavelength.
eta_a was 3840.15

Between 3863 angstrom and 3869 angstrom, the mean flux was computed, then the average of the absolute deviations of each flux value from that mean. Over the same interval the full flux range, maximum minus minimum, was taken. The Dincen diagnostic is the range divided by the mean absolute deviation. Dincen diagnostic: 3.0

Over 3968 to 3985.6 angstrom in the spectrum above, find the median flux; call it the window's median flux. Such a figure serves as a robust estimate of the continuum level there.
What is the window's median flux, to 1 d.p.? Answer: 13.1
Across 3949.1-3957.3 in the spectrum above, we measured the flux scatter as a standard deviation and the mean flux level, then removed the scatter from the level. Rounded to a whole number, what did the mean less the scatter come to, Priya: 11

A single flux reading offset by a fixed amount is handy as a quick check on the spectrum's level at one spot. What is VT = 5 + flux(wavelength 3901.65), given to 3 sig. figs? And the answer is 15.2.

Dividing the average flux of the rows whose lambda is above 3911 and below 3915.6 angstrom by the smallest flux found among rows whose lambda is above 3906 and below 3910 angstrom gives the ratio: 1.14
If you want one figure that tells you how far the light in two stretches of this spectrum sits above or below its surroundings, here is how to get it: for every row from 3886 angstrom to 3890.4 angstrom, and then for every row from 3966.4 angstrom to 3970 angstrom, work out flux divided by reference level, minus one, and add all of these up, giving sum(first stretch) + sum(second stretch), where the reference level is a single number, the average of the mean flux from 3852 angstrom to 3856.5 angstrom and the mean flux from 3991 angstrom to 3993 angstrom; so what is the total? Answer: -0.2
